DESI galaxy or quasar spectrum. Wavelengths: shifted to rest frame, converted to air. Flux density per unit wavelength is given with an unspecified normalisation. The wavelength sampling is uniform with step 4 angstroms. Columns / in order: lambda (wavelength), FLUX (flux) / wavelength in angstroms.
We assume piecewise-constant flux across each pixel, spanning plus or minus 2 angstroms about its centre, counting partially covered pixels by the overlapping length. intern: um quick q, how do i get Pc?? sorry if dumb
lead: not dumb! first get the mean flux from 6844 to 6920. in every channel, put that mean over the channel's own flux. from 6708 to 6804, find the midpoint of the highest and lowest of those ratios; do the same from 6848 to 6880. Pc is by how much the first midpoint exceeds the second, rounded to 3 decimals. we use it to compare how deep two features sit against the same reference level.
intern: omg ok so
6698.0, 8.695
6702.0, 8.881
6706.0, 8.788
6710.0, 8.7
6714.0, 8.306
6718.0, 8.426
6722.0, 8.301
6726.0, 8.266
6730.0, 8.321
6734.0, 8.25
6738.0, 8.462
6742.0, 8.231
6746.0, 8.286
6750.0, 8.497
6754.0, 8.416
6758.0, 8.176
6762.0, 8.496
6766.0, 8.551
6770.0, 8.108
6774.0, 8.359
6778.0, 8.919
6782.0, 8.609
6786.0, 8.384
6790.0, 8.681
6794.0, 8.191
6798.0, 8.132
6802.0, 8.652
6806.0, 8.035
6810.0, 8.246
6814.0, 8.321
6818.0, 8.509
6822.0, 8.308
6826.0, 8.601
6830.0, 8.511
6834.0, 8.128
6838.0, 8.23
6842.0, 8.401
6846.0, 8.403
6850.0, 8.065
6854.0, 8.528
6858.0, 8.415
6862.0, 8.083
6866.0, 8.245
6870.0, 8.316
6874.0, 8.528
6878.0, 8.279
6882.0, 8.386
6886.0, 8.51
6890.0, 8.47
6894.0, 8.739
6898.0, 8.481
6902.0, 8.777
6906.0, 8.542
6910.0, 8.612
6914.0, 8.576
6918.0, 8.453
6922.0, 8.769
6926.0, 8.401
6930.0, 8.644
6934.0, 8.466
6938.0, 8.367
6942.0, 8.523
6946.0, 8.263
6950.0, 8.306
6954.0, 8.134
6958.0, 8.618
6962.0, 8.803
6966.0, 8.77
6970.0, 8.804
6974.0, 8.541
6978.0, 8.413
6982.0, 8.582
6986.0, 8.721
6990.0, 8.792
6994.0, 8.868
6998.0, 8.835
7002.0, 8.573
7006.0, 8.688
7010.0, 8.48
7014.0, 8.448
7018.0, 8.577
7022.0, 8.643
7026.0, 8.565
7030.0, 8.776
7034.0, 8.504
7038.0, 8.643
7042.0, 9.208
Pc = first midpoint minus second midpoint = -0.024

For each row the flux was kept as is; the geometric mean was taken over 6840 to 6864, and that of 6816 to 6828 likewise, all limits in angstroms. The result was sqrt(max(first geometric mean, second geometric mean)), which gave 2.91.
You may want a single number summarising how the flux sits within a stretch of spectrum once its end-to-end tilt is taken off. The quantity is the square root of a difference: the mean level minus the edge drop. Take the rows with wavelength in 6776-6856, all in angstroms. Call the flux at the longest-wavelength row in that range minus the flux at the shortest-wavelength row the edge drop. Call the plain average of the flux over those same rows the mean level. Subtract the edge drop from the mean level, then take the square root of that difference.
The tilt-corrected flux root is 2.96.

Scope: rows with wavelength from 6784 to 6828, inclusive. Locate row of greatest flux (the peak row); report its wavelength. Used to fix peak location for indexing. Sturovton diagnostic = 6790.0 angstroms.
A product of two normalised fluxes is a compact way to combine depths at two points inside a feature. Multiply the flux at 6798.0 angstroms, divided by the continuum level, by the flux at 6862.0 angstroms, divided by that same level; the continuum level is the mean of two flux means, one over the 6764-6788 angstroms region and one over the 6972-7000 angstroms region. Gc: 0.89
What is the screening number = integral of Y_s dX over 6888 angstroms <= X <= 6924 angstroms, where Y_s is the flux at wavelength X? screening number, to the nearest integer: 310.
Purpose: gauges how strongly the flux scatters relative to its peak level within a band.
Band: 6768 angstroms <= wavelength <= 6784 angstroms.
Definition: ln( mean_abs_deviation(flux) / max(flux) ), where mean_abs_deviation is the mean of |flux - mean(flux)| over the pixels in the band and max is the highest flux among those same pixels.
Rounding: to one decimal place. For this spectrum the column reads -3.5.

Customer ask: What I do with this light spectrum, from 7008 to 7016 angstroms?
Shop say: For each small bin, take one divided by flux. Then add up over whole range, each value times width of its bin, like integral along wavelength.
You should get 0.945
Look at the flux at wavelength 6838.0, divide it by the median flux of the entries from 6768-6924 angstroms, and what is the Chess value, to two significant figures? 0.98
